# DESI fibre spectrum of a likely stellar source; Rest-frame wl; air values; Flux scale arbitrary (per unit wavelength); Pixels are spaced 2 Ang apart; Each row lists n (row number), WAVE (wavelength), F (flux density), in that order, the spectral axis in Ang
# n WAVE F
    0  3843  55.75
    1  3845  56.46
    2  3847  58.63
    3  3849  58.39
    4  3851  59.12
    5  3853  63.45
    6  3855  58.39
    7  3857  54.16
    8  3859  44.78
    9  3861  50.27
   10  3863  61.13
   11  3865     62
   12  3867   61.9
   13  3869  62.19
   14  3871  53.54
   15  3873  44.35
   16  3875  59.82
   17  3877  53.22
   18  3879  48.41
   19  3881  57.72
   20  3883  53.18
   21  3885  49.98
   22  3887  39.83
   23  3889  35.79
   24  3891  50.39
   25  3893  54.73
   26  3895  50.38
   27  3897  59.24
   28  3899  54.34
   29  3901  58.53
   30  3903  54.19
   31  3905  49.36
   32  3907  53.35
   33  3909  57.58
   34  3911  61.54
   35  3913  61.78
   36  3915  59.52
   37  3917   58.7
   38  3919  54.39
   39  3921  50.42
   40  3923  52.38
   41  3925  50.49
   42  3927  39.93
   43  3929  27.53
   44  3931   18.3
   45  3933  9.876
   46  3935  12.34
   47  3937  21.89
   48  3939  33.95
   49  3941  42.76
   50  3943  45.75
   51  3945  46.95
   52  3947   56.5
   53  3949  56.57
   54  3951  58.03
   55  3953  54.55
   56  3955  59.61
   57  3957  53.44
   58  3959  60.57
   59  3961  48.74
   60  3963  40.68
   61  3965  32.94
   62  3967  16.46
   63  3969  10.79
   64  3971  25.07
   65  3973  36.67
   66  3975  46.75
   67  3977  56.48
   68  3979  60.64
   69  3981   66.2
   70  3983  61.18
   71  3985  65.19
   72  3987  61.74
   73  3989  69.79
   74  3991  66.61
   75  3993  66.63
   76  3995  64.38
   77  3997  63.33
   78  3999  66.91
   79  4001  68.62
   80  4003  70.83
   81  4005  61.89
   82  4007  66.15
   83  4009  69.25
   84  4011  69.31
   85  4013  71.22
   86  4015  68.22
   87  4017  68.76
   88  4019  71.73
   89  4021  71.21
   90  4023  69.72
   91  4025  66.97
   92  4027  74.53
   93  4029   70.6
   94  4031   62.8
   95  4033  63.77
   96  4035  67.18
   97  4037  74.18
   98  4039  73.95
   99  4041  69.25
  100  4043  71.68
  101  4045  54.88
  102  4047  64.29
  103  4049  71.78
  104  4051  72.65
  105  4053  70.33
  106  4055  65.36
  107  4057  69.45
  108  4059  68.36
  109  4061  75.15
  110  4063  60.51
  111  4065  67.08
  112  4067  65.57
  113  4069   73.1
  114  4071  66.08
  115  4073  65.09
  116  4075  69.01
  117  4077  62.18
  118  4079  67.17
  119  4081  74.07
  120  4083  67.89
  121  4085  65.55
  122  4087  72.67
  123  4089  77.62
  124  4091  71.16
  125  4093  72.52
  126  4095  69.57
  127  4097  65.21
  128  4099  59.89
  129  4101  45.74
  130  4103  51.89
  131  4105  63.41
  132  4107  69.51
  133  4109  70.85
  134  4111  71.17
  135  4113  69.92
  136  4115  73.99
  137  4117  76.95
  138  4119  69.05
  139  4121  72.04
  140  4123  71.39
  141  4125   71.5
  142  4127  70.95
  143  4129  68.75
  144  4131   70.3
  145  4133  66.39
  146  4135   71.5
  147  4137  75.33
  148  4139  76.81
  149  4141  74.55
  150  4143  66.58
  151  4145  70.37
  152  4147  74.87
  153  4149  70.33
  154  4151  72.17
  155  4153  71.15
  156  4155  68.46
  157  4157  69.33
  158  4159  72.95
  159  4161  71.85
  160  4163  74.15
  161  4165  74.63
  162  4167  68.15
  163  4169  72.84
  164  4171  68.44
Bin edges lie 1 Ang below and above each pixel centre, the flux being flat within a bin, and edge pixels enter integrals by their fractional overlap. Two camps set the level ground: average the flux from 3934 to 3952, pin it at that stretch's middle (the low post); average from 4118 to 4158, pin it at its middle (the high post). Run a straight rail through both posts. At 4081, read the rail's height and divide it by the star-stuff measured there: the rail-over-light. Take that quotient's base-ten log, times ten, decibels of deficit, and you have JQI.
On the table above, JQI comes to -0.74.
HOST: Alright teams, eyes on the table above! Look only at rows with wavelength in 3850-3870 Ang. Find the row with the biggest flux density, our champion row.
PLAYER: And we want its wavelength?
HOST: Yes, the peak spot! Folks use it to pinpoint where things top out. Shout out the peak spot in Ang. 3853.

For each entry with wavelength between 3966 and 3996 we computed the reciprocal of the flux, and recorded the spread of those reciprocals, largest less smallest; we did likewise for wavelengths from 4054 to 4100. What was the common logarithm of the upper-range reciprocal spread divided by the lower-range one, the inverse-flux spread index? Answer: -1.3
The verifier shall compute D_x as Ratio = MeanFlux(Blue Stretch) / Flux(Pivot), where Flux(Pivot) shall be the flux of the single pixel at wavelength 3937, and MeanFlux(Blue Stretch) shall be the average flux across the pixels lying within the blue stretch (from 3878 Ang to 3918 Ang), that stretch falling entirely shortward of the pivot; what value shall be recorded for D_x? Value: 2.44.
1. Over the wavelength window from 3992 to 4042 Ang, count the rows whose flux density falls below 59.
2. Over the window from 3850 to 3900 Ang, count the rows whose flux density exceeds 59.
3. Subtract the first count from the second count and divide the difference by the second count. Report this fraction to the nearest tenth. 1.0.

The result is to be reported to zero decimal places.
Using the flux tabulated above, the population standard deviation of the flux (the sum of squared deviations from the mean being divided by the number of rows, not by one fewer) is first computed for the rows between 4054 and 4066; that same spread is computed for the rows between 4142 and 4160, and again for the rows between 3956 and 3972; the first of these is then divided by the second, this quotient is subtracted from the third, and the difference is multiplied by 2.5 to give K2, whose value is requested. 37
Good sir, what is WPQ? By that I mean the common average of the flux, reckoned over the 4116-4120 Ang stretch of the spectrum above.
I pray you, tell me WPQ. 73.0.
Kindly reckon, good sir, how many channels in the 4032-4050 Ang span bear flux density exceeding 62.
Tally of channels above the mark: 8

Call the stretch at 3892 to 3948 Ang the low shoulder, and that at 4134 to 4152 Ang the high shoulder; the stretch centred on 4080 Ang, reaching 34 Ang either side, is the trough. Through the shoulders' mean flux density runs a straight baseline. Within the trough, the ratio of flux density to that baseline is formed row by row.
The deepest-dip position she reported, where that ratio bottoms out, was 4101 Ang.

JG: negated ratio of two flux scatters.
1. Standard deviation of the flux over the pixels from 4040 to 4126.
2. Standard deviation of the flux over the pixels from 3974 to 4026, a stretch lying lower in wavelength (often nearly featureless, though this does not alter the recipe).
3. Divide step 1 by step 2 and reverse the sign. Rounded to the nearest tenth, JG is -1.2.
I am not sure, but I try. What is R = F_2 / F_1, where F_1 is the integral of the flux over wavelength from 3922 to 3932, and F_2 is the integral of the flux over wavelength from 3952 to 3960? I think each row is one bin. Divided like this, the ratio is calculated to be 1.21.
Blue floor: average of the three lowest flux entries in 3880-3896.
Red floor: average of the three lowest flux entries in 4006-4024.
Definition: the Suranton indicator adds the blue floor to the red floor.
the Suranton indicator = 110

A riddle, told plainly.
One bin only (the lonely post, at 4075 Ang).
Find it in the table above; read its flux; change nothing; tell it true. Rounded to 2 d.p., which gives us 69.01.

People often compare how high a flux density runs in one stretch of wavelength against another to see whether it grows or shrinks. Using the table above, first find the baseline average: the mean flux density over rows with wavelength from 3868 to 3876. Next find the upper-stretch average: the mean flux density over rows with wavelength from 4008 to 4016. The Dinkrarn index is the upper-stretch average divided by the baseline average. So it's 1.3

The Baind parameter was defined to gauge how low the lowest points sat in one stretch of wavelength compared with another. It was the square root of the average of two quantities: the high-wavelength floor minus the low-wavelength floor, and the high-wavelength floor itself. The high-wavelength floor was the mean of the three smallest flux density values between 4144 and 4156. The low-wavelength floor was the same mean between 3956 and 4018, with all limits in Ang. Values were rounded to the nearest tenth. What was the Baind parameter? 7.8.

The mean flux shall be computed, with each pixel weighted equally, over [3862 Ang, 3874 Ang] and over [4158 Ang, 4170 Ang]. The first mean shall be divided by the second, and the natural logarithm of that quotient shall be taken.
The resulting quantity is -0.23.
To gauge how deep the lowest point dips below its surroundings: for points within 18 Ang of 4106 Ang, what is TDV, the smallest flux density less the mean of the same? -22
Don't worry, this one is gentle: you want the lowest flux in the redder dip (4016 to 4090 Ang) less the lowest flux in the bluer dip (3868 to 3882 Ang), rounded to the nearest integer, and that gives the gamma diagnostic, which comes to 11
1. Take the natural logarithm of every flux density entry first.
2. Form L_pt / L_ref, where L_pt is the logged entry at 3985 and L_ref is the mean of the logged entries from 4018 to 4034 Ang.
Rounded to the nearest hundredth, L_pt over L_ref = 0.99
